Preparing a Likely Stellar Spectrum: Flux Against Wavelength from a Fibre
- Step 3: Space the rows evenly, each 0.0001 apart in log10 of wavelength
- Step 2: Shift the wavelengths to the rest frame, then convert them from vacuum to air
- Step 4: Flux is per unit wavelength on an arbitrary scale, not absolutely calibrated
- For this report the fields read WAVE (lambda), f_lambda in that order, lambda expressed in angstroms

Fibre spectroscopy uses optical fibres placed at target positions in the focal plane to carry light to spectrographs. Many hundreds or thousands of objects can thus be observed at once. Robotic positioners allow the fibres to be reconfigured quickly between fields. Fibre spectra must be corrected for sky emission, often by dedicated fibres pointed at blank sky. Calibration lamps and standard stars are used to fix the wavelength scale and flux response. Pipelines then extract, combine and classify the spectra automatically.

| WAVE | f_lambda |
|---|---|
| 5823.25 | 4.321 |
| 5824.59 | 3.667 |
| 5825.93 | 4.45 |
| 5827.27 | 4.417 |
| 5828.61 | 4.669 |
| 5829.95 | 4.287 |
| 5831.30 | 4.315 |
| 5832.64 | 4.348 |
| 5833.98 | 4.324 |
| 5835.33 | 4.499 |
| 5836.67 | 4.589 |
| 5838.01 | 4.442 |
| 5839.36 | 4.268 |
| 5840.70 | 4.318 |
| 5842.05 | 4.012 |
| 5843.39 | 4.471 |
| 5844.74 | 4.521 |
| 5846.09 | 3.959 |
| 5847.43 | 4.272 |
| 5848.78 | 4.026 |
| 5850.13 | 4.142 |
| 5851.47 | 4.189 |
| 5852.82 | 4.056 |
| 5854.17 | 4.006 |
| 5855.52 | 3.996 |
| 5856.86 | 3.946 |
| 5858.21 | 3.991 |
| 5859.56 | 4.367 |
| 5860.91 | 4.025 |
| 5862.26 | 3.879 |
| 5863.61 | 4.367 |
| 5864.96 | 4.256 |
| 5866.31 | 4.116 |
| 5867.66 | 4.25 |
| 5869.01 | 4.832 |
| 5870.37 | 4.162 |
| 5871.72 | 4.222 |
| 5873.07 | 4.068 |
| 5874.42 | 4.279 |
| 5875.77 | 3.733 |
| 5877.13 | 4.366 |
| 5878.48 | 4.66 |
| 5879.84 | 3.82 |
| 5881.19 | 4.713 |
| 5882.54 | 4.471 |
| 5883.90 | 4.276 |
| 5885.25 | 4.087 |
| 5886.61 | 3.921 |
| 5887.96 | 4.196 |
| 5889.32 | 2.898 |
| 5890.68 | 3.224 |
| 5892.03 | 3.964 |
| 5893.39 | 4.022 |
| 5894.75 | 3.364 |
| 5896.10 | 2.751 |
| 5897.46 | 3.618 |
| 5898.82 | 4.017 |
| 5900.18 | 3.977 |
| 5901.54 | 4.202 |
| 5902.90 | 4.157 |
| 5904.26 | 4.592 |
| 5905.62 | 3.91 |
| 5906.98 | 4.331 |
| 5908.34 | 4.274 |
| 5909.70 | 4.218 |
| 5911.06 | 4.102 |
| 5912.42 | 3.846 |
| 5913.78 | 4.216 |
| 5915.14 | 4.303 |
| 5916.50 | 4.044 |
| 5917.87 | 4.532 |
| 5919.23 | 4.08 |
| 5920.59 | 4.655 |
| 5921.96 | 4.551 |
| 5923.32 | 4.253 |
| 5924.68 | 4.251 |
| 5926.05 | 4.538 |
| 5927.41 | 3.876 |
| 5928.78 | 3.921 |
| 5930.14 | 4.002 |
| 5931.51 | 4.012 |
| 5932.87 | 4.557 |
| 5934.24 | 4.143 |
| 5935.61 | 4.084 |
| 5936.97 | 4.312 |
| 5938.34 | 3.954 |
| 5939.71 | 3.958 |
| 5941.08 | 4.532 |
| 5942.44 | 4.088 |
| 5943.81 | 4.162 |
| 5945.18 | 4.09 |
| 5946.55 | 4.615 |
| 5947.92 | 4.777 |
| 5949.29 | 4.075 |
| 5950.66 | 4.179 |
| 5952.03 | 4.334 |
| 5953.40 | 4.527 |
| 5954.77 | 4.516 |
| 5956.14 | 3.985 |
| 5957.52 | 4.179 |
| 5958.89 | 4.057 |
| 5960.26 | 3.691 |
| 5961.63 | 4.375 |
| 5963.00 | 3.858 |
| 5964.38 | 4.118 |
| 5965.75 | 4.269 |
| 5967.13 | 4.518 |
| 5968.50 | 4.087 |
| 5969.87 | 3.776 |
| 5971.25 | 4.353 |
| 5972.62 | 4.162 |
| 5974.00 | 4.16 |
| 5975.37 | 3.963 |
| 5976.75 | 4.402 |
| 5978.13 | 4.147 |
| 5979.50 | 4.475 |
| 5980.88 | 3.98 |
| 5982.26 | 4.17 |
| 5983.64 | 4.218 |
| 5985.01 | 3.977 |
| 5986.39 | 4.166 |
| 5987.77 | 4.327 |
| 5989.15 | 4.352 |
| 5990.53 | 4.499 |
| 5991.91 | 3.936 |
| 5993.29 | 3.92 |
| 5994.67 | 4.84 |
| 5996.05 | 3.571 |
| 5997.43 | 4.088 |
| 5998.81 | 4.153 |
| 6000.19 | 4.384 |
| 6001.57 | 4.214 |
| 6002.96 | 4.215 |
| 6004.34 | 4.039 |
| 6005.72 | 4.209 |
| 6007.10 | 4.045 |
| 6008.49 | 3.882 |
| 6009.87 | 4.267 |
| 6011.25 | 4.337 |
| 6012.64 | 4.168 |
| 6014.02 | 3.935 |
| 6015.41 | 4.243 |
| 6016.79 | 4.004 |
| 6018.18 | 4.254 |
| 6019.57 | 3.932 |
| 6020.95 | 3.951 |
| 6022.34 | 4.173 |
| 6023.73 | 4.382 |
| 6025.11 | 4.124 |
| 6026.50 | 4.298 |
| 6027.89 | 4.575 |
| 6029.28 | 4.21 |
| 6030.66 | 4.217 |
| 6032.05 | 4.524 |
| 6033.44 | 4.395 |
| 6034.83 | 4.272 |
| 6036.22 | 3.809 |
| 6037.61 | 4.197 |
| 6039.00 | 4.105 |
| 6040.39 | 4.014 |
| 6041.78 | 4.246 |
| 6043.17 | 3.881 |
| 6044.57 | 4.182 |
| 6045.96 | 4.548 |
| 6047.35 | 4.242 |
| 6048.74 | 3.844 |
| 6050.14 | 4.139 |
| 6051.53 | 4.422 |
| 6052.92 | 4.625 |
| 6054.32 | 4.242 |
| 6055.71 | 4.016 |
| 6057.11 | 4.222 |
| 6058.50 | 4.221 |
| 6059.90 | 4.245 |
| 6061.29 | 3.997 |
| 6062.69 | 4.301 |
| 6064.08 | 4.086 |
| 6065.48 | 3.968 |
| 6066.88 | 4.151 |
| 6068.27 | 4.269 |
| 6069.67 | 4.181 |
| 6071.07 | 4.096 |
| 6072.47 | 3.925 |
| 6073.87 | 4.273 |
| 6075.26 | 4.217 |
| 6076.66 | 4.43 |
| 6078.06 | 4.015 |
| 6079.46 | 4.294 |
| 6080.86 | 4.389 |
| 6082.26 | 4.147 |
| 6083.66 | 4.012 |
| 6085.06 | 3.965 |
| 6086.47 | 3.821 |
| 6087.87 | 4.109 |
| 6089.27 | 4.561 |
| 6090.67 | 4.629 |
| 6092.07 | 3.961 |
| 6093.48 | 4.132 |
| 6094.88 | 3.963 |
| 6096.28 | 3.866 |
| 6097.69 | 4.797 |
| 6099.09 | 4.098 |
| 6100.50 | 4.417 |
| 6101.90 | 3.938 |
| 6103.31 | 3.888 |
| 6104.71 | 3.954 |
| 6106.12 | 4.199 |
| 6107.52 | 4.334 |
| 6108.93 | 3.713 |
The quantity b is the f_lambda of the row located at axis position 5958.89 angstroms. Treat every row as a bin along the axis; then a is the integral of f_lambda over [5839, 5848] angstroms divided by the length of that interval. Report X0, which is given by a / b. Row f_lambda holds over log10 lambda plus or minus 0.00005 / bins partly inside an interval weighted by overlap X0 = 1.05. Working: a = 4.26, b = 4.057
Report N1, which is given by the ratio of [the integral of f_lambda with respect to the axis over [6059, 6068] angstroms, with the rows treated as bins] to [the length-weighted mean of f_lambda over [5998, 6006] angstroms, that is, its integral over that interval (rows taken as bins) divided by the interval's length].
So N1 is 8.9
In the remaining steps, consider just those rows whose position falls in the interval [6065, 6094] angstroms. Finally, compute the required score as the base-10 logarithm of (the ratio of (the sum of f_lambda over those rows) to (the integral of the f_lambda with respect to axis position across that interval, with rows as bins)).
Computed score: -0.140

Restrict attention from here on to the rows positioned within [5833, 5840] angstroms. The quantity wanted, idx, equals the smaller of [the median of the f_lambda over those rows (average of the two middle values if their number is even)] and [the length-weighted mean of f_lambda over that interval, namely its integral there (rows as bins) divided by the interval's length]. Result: 4.42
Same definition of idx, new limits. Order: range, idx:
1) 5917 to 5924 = 4.40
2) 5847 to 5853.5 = 4.13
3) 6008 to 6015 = 4.13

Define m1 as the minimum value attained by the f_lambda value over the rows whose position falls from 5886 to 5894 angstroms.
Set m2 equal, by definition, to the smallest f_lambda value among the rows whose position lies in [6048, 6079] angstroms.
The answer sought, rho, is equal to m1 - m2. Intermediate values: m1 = 2.898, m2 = 3.844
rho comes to -0.9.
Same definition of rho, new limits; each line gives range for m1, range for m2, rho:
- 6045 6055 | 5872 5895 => 0.9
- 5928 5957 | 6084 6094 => 0.1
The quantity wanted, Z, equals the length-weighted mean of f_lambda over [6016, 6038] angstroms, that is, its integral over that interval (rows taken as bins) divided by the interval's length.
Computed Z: 4.21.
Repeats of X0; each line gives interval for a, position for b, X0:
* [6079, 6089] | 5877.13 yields 0.94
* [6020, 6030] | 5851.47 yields 1.01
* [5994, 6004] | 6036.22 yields 1.10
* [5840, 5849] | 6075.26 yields 1.00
